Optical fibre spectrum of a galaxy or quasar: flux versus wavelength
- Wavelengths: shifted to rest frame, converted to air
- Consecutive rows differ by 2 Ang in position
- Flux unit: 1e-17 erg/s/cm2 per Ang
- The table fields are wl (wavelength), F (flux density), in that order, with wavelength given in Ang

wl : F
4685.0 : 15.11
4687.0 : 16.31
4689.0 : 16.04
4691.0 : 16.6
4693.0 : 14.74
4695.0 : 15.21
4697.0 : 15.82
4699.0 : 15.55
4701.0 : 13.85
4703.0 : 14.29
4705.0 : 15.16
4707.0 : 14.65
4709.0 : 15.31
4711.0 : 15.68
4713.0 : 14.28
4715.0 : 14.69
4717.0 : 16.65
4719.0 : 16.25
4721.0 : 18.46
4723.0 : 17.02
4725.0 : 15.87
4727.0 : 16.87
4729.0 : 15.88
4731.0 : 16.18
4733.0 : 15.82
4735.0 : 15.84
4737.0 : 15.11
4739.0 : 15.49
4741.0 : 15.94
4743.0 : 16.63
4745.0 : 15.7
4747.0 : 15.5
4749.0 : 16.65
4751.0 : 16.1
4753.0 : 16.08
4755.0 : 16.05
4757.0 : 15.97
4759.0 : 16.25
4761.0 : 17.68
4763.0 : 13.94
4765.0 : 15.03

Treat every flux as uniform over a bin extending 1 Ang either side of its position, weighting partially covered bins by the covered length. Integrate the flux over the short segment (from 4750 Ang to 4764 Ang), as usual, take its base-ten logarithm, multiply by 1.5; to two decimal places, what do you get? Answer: 3.53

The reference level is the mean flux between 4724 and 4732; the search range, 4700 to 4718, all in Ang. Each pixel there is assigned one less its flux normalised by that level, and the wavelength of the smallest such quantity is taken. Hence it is 4717.0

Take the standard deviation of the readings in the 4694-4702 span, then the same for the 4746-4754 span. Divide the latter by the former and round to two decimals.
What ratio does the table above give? 0.54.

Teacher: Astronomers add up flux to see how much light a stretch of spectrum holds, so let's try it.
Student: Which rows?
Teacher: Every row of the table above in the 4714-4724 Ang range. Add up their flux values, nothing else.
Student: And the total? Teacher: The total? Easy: 83.1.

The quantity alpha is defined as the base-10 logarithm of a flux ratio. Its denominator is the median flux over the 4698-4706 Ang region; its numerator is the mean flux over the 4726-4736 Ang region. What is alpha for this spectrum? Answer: 0.039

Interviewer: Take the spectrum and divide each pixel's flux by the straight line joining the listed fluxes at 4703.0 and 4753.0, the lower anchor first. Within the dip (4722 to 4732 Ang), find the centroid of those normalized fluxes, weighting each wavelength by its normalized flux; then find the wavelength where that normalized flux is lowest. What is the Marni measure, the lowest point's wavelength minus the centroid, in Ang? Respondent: 2.1 Ang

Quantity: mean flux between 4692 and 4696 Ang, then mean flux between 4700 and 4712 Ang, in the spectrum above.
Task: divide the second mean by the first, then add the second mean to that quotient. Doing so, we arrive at 15.8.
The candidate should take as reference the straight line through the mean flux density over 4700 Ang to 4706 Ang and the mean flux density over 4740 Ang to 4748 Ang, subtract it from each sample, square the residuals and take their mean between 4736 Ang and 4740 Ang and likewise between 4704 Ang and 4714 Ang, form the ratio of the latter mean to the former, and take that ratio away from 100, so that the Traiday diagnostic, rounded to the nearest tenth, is 98.0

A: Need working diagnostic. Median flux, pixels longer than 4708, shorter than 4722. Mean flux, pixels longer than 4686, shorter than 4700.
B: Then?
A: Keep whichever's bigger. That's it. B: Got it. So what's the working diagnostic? 15.8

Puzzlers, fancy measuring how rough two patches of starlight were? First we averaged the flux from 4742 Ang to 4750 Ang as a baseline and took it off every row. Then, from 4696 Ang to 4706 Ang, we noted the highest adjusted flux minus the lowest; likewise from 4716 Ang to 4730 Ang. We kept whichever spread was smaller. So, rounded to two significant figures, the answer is 2.0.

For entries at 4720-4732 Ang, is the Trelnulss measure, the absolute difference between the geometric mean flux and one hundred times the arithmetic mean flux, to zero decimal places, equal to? 1655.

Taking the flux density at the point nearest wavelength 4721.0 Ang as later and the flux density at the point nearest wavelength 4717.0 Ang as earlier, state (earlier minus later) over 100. -0.018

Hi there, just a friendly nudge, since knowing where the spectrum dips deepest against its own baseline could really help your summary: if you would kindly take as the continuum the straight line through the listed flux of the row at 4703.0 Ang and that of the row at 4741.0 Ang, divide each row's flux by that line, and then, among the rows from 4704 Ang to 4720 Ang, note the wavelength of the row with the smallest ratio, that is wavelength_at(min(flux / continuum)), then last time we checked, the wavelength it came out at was 4713.0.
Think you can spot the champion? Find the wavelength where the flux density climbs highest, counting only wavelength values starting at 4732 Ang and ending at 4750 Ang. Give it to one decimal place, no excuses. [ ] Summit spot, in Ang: 4749.0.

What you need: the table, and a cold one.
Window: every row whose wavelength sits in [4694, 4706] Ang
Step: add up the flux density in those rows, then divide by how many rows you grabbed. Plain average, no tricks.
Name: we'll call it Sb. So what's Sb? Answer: 15.0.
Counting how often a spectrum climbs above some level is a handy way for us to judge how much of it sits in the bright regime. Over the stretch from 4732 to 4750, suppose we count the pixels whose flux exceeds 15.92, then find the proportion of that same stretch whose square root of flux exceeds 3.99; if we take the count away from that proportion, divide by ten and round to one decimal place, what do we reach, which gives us -0.3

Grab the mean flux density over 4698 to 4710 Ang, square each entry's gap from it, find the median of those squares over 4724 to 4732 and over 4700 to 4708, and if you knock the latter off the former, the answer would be 1.3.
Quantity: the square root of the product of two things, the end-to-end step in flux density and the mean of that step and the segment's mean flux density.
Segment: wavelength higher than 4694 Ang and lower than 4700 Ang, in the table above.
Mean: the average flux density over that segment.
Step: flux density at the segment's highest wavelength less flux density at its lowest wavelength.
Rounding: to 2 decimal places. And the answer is 1.64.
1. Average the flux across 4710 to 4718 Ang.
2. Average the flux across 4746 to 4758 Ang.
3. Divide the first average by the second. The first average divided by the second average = 0.95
